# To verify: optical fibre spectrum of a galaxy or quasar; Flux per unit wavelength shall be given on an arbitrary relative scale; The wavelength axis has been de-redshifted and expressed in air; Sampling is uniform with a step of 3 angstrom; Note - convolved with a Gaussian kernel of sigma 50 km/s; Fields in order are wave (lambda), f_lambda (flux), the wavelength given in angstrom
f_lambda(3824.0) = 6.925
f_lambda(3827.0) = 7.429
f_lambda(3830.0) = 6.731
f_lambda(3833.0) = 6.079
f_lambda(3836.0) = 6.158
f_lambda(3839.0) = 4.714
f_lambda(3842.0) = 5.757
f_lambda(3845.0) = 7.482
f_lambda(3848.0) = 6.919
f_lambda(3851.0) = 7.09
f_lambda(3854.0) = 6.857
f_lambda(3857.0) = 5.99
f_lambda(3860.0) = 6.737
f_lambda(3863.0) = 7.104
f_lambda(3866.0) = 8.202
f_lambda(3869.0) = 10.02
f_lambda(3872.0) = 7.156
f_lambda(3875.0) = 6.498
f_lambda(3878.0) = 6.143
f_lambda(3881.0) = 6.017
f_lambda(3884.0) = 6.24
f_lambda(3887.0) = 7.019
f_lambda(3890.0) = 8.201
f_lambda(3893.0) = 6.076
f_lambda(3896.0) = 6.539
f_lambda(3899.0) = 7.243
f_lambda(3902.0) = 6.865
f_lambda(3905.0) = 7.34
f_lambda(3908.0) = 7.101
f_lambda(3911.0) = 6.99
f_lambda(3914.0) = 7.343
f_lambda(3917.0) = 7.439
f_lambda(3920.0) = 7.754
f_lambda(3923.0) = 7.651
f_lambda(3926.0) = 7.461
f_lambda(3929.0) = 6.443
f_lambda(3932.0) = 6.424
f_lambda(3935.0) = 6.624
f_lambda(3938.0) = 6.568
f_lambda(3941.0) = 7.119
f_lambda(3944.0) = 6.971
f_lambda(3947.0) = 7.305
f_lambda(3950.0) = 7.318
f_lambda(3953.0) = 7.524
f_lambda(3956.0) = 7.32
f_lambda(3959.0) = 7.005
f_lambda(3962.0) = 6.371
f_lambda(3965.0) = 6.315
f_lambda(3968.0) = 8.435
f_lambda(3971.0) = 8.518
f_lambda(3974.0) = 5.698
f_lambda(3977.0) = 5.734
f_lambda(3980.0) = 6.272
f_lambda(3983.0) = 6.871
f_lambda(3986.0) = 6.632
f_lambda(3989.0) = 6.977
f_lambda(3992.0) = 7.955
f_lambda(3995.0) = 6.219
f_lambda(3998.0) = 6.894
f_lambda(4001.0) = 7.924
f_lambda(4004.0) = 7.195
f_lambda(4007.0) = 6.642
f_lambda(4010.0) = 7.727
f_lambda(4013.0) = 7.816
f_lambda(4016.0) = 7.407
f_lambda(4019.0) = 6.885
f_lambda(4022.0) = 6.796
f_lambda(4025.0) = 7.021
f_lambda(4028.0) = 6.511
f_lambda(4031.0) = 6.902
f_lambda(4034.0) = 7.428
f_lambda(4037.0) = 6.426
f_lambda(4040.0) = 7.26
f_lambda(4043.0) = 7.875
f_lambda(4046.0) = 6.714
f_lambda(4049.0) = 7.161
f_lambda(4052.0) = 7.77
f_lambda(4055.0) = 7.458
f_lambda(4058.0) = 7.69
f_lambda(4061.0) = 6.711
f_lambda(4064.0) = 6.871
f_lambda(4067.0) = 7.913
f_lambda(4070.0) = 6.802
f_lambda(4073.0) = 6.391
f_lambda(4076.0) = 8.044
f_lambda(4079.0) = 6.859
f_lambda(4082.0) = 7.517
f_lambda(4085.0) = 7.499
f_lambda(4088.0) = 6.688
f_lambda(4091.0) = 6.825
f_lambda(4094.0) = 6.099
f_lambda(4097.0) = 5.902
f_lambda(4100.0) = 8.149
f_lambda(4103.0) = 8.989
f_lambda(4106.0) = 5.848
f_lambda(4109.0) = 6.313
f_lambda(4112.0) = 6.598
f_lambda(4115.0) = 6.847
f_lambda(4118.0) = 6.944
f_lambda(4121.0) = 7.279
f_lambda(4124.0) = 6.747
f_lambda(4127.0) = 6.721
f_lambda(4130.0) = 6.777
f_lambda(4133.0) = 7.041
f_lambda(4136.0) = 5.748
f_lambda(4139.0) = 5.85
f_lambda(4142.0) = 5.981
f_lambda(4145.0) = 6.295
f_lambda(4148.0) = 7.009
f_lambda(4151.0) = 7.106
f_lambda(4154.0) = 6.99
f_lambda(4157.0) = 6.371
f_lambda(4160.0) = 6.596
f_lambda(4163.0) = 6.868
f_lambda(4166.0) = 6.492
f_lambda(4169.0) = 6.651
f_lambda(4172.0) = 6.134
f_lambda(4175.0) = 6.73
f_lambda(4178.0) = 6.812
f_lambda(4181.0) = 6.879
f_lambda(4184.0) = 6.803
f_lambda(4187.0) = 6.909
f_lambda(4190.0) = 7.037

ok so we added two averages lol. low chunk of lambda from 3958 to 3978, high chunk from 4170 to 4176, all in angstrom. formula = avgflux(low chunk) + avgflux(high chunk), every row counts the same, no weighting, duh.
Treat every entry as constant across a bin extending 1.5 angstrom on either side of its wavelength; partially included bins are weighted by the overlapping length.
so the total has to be 13.3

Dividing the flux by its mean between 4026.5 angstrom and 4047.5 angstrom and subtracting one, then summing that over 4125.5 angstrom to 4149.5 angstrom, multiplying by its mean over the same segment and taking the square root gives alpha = 0.24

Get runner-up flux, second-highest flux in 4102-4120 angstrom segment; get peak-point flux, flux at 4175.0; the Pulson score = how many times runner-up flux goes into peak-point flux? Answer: 0.97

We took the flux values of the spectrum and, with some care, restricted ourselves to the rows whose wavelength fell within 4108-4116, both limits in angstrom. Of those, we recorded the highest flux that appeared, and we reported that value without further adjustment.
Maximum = 6.847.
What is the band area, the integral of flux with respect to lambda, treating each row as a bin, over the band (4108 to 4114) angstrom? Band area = 39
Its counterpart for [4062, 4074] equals 84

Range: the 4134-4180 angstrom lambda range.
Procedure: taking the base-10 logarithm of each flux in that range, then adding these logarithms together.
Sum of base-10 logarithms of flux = 12.2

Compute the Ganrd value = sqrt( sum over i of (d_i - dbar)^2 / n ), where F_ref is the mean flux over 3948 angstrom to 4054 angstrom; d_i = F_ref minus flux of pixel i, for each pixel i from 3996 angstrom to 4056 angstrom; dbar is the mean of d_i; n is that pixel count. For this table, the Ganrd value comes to 0.5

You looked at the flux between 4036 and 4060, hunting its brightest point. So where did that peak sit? 4043.0 angstrom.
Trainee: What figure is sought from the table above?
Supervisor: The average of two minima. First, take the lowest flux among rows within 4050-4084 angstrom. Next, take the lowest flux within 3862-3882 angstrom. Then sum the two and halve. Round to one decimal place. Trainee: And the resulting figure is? 6.2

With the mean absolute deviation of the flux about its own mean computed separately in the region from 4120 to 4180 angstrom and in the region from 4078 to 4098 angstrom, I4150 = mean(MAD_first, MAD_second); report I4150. 0.40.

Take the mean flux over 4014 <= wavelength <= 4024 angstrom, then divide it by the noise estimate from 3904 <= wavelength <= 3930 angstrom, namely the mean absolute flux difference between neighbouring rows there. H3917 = 23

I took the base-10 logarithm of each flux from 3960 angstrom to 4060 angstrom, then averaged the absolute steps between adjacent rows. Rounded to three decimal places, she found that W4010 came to 0.041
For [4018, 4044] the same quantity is 0.033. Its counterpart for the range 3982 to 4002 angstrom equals 0.051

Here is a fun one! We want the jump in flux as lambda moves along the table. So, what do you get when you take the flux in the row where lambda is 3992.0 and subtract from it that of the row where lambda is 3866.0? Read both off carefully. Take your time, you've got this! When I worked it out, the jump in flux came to -0.25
